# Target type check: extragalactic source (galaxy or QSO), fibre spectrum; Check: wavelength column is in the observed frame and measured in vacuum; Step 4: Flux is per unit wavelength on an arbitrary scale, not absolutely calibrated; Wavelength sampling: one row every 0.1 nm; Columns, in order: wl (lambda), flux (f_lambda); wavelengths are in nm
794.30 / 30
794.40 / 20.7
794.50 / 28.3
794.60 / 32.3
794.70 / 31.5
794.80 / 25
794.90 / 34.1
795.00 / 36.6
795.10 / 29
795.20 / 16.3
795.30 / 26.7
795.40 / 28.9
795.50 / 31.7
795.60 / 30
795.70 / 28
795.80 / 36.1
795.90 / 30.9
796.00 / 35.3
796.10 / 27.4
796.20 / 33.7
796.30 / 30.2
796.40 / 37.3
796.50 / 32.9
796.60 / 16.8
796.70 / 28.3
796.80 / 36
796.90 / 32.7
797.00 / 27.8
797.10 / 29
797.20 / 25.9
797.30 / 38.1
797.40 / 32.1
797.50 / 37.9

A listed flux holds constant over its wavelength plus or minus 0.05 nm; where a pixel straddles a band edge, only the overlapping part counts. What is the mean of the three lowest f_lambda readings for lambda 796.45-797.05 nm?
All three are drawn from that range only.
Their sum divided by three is 24.3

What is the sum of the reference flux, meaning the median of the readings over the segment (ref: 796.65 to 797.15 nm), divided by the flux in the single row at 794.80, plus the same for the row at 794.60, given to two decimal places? 2.06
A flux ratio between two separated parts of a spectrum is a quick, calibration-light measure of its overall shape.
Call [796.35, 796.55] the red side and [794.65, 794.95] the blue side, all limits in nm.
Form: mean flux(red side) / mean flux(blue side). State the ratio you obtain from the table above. 1.16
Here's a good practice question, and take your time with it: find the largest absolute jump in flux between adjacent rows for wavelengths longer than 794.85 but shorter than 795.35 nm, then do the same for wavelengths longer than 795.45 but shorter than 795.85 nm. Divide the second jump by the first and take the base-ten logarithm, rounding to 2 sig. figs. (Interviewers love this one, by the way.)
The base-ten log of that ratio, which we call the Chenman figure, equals -0.20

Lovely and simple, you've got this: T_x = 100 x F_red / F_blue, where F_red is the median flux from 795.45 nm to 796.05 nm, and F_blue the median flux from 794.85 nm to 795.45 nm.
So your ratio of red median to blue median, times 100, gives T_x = 108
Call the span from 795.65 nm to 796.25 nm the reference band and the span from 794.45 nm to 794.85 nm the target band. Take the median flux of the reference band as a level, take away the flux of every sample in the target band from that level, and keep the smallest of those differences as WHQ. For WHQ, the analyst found 0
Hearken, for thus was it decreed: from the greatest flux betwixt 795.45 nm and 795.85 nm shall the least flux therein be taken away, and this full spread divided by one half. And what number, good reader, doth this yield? 16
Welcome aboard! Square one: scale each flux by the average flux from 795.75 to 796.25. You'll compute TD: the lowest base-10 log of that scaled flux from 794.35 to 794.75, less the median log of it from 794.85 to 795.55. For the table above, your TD -0.15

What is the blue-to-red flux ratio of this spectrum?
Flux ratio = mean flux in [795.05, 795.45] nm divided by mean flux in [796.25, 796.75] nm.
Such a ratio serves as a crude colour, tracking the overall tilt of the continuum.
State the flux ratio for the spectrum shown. 0.87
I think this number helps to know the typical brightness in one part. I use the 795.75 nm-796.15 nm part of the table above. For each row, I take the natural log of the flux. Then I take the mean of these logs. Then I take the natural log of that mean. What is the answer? 1.24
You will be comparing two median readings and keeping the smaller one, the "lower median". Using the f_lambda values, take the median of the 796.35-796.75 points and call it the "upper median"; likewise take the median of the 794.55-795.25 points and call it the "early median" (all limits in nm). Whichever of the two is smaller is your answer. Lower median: 30.6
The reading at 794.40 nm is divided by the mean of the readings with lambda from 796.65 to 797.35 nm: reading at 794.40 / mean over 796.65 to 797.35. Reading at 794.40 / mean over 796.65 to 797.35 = 0.67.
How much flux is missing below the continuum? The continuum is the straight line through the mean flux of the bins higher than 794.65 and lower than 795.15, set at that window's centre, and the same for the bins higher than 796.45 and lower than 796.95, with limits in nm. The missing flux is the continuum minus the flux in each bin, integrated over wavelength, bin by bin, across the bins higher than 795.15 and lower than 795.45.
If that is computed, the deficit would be 2.1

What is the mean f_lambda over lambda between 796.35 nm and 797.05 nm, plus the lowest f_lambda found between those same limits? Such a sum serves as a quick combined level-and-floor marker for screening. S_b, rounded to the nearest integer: 47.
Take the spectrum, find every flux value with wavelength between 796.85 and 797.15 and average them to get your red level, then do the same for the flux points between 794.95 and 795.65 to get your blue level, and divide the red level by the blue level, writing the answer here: 1.05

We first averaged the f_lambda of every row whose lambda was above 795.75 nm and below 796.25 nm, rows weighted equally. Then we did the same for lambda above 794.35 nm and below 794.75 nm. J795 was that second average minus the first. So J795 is -4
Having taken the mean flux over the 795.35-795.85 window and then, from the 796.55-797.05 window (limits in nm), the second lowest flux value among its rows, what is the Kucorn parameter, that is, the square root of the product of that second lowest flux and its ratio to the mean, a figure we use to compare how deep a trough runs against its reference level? 5.0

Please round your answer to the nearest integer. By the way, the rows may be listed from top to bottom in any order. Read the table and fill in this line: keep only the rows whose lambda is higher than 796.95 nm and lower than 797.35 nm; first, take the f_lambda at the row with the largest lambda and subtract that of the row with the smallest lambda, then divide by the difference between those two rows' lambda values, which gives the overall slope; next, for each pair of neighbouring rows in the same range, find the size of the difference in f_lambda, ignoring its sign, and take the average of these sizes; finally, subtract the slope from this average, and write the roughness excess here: -29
